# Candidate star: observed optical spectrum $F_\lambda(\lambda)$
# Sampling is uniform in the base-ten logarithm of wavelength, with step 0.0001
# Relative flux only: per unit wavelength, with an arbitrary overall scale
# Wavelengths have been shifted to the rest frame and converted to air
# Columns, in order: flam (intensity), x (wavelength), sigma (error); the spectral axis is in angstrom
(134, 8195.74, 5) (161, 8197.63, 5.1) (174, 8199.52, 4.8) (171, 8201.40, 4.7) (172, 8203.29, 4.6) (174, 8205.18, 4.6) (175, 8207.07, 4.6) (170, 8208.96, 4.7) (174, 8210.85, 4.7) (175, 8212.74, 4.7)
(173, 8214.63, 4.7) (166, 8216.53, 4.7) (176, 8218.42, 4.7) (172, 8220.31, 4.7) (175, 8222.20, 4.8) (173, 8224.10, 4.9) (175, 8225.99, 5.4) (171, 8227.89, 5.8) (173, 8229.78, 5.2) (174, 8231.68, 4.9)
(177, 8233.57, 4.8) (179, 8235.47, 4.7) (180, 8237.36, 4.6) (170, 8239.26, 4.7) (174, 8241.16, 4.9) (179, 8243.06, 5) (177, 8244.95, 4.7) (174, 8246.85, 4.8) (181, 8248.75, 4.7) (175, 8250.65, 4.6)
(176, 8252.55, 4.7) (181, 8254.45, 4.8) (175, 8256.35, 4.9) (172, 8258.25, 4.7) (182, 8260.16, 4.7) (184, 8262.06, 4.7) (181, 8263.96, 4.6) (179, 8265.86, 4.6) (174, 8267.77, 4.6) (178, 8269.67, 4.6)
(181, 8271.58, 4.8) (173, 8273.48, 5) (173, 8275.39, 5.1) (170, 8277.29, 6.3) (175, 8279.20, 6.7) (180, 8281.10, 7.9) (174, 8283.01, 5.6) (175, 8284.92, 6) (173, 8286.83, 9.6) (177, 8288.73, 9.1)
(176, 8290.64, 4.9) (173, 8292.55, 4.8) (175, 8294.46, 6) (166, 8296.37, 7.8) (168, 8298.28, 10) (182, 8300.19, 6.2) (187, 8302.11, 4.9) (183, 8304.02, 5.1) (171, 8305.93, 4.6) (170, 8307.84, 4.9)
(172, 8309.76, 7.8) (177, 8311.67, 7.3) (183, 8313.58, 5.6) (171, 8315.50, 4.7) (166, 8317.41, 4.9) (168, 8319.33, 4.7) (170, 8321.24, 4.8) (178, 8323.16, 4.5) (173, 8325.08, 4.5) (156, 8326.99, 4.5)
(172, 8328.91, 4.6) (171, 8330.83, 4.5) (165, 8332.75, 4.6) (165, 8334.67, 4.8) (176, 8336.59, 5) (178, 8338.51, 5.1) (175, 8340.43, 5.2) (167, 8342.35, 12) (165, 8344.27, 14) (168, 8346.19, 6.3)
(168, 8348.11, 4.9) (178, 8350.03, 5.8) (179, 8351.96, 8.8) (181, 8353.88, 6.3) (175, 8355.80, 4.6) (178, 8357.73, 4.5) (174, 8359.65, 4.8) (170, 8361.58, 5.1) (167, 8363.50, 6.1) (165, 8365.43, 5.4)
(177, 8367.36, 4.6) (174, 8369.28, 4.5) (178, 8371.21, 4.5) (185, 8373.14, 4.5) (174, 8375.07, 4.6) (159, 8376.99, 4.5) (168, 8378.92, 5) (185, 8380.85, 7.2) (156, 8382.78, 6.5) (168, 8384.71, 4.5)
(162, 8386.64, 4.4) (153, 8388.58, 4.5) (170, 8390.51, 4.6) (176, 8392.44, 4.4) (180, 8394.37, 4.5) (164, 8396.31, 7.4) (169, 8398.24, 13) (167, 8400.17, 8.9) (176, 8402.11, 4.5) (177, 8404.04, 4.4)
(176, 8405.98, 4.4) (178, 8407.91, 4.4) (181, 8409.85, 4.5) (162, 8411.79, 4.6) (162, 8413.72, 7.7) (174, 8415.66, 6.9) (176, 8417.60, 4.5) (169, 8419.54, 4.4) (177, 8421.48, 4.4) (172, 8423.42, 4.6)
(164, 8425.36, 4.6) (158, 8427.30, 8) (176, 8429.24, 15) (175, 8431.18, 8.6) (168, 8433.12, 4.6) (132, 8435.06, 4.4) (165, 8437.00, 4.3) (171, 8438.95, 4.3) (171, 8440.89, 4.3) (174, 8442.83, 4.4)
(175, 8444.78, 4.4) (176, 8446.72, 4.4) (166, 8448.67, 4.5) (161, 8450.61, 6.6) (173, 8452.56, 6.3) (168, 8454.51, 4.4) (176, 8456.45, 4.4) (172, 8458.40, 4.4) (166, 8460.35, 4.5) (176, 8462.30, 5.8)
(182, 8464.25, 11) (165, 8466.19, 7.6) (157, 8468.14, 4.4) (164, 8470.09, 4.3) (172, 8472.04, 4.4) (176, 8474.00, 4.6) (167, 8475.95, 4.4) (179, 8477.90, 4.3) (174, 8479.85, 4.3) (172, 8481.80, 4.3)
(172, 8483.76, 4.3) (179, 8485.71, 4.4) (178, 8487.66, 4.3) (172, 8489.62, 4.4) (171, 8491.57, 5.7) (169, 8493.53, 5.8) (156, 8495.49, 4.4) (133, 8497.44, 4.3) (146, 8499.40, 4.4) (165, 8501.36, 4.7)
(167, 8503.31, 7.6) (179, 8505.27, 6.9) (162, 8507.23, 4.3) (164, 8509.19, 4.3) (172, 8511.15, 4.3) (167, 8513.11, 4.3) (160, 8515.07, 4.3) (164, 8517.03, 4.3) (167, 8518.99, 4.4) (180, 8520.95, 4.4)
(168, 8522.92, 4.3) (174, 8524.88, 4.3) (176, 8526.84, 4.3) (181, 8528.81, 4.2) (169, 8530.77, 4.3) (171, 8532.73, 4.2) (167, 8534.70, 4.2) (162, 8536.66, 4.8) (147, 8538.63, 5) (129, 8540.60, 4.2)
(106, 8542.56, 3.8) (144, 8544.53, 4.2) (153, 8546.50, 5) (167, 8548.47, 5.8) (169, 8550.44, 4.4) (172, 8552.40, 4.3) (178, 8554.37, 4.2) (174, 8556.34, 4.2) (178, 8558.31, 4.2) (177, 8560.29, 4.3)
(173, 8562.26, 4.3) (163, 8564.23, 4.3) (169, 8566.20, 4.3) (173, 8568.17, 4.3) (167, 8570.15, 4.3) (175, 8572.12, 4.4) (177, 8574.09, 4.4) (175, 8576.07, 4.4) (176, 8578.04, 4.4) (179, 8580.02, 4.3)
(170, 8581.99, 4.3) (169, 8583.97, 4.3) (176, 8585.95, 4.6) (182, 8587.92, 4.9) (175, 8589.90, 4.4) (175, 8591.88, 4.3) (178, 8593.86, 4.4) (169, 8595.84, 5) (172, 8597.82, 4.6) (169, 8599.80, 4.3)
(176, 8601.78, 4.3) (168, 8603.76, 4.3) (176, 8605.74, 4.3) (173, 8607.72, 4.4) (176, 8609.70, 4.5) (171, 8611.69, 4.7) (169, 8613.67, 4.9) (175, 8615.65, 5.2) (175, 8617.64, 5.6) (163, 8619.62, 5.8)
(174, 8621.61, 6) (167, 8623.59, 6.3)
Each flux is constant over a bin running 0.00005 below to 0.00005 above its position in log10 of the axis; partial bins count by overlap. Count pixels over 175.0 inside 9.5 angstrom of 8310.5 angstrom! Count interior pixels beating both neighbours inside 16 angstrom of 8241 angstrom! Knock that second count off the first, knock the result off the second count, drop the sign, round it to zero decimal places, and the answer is 4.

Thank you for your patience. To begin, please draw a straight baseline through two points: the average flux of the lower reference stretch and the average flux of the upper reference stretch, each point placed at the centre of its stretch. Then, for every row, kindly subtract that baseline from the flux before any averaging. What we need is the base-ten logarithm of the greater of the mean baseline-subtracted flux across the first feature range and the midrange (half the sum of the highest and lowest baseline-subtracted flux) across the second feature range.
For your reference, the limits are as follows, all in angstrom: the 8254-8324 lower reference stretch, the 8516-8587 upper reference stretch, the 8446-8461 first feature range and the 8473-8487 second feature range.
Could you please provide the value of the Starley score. 0.56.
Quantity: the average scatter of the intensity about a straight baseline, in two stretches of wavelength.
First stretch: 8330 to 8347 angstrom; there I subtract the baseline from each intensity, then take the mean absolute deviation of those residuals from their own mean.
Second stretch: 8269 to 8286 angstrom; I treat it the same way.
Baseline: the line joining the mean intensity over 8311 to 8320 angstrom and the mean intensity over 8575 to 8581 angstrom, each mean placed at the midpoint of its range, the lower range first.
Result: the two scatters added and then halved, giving 3.7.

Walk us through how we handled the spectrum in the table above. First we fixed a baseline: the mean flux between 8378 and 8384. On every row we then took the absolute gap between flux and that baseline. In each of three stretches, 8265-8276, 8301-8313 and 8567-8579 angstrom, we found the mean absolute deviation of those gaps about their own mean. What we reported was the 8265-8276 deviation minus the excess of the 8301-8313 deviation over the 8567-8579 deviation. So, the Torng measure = -1.3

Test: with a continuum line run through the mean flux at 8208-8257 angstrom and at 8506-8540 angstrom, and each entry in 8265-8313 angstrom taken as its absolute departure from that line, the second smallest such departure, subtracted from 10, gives 9.7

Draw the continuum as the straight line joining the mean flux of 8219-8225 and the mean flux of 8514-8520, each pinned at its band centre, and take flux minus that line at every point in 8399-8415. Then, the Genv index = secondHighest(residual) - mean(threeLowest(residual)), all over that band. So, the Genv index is 14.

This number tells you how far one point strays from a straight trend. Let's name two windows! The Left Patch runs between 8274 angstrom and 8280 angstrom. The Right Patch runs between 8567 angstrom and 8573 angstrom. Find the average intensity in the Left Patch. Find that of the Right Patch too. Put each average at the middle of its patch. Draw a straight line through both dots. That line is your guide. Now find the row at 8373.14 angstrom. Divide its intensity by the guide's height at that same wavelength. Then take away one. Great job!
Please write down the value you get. 0.07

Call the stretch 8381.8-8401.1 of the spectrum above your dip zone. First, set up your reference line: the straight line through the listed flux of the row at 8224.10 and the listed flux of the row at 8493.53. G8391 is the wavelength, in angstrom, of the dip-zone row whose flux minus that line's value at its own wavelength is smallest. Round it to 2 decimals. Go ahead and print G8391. 8388.58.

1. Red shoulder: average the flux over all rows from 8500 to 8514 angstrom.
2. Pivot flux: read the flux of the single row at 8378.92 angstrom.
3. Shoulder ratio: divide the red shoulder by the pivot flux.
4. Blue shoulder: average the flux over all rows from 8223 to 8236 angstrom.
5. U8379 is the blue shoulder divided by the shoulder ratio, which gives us 175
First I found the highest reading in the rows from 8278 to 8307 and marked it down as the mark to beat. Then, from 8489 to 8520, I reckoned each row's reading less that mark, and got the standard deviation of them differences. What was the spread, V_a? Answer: 11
